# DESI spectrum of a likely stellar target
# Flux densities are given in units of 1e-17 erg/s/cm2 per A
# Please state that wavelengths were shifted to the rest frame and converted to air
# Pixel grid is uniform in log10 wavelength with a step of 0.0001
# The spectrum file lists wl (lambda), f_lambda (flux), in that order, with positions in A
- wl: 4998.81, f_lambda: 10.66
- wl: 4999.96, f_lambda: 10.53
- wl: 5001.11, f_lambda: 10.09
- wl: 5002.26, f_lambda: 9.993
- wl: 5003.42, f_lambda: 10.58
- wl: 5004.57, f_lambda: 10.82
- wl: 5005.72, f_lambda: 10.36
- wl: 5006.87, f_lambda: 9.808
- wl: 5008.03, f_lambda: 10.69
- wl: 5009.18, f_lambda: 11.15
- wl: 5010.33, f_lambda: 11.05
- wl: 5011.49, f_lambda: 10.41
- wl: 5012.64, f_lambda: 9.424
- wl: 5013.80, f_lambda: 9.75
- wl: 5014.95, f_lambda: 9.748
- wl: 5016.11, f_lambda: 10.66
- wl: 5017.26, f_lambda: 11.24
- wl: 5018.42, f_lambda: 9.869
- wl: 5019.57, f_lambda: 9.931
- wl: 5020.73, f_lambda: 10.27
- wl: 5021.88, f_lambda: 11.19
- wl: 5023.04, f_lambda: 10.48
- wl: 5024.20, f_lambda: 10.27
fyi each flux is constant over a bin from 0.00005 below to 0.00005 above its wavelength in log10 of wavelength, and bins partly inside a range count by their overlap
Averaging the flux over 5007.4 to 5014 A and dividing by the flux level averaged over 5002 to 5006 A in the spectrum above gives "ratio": 1.00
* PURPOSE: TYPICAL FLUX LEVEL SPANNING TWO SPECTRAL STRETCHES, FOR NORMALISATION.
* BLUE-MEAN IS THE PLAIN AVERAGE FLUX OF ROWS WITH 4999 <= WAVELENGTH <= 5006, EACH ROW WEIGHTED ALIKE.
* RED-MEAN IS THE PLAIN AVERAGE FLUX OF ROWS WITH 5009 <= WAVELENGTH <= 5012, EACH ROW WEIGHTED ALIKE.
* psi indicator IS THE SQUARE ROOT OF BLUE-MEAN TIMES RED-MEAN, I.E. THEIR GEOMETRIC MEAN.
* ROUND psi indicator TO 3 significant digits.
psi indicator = 10.6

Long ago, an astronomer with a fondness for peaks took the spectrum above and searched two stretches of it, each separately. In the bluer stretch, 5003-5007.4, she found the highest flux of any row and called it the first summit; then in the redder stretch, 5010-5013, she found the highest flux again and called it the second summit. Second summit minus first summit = 0.23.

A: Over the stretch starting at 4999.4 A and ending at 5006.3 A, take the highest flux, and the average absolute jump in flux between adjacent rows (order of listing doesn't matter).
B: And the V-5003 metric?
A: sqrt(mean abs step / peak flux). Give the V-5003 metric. 0.184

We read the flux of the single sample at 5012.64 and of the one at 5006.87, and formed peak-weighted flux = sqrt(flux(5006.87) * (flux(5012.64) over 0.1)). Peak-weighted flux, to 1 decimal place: 30.4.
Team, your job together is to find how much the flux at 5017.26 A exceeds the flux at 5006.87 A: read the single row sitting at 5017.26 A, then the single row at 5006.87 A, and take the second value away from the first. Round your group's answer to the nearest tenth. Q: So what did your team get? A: 1.4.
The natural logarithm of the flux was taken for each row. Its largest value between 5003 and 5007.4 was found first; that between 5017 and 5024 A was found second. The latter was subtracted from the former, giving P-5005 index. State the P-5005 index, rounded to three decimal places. -0.038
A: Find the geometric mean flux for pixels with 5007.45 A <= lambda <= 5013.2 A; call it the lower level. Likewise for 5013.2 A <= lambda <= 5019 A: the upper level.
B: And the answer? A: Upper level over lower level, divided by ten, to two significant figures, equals 0.097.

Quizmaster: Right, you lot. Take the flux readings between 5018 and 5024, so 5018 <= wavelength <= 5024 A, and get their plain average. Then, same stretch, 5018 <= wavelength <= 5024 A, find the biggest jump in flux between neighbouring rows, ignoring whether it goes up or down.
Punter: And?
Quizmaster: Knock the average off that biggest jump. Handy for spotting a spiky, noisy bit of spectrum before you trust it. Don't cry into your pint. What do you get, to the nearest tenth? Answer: -9.4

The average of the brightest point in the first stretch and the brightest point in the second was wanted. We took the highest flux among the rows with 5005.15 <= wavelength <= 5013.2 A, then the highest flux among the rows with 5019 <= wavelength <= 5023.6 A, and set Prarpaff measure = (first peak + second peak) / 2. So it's 11.17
